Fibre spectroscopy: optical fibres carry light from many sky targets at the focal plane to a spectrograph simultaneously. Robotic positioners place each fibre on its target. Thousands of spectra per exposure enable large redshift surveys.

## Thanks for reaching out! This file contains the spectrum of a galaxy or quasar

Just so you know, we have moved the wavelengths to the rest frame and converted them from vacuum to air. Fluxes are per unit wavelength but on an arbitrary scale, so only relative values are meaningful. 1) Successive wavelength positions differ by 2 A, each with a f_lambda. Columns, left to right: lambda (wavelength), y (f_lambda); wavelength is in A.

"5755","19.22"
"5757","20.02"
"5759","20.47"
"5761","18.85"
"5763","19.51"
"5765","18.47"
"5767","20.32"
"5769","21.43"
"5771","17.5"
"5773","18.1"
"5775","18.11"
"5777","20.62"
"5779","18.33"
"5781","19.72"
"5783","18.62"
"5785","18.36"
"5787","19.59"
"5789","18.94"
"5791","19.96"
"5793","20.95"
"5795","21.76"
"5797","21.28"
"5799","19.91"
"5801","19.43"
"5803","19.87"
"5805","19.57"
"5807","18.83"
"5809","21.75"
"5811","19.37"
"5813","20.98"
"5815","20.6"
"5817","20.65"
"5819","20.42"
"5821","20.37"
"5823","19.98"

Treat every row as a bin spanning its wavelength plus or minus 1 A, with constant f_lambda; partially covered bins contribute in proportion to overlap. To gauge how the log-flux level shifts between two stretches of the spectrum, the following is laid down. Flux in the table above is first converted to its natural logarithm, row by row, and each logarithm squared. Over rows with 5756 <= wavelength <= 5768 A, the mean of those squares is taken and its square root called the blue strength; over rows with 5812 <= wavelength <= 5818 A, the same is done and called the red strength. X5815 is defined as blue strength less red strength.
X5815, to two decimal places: -0.06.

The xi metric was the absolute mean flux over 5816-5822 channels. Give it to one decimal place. 20.5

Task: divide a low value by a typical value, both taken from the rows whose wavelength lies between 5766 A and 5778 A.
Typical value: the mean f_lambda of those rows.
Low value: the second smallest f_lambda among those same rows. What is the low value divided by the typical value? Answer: 0.936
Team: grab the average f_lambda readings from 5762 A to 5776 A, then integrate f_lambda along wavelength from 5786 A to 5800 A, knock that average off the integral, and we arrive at 266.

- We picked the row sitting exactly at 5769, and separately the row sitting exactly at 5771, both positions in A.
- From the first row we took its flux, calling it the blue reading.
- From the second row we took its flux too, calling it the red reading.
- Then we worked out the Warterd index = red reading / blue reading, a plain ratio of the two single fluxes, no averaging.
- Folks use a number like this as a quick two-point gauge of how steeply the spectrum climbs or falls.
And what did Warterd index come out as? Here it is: 0.82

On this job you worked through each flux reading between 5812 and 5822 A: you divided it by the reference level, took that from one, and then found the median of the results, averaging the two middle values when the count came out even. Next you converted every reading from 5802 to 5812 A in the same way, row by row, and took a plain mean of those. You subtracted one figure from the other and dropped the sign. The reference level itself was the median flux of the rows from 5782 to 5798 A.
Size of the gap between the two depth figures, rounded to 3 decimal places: 0.037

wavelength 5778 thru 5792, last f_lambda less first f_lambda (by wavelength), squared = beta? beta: 2.7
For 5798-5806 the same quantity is 0.1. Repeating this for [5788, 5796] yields 8.0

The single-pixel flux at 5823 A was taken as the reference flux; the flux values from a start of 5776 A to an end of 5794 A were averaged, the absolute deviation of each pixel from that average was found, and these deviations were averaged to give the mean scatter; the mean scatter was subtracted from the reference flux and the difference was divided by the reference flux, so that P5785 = 0.960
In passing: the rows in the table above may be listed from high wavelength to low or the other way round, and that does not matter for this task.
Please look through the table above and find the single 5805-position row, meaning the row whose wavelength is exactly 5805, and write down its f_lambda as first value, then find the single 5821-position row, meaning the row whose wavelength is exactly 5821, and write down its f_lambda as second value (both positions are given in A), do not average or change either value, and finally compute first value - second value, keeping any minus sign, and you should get -0.8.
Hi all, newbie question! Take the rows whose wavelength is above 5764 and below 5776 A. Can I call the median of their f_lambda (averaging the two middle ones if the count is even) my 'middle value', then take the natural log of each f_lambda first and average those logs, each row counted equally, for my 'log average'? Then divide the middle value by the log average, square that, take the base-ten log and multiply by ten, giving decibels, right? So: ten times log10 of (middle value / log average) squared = 15.87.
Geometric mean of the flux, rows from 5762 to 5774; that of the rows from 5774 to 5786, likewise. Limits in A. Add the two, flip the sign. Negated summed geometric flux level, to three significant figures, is -38.1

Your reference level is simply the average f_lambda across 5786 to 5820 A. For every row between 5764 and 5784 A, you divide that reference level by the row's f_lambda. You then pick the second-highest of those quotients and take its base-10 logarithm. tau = 0.048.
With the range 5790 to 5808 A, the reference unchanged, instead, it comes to 0.017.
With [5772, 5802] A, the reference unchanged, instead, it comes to 0.048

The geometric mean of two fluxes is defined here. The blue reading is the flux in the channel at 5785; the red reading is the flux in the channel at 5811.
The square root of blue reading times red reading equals 18.9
